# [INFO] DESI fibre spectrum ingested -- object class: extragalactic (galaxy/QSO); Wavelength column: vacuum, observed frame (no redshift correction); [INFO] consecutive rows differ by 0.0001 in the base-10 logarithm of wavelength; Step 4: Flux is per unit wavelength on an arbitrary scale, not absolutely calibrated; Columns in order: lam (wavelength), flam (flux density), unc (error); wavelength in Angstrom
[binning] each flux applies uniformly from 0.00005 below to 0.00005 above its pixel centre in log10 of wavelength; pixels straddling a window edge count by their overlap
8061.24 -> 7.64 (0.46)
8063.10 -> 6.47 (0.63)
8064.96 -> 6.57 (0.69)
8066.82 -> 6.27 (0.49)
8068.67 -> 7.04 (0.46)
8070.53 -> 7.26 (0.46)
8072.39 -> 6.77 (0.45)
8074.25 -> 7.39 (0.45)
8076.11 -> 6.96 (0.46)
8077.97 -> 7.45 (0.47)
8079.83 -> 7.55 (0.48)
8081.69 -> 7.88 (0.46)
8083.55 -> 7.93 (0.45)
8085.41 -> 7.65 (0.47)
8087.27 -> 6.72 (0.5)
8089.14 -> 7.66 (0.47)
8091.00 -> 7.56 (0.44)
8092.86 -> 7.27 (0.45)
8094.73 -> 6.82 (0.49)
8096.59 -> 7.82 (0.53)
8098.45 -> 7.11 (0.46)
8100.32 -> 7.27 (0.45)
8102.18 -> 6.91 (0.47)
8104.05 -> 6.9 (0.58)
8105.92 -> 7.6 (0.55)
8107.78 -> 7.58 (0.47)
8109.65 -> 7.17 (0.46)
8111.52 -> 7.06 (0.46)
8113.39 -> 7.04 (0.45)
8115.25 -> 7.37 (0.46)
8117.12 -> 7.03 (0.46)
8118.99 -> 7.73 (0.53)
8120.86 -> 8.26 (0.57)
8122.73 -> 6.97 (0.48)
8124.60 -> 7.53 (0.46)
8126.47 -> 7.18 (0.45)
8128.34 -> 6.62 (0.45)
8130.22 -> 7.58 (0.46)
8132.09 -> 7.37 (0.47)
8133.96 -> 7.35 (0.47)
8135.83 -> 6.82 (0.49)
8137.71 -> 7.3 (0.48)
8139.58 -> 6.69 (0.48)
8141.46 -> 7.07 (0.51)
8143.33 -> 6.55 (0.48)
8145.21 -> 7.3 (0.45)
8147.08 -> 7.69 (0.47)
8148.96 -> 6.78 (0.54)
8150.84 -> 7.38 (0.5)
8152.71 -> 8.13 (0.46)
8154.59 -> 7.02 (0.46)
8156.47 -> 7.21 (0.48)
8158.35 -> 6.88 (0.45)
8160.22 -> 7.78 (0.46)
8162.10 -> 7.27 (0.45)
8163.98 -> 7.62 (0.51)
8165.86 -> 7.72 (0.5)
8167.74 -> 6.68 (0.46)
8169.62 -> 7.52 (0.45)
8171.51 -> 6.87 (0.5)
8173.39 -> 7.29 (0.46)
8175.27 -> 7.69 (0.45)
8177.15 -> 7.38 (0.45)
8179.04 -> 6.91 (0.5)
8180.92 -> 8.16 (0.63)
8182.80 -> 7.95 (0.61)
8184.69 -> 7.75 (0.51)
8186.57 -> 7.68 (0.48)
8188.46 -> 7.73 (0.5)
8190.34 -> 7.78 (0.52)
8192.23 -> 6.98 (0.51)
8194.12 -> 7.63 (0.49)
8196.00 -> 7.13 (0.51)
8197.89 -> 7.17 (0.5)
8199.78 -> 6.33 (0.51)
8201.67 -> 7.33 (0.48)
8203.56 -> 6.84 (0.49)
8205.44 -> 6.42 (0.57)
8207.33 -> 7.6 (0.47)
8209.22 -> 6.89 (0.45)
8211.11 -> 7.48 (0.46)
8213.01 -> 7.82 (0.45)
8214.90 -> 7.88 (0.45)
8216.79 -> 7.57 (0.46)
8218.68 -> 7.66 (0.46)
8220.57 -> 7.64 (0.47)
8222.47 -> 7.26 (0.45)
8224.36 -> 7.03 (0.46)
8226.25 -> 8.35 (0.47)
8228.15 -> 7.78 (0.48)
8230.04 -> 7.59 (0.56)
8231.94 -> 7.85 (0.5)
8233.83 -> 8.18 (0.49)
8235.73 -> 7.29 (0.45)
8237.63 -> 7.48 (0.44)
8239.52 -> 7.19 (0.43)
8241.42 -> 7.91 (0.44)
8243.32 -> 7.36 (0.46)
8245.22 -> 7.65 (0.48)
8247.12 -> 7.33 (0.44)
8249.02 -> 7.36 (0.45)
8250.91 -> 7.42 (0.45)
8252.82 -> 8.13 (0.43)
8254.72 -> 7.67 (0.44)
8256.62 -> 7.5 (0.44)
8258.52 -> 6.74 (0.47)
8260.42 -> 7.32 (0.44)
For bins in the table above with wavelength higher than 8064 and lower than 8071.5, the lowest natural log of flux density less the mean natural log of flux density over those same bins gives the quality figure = -0.077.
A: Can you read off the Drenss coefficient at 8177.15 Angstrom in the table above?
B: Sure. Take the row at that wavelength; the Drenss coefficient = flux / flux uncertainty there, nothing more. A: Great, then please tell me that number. 16.4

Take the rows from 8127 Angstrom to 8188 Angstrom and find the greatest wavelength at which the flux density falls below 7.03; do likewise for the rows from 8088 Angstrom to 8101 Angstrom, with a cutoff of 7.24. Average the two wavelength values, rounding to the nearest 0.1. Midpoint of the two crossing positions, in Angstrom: 8138.7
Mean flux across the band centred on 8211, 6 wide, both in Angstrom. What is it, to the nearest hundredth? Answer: 7.40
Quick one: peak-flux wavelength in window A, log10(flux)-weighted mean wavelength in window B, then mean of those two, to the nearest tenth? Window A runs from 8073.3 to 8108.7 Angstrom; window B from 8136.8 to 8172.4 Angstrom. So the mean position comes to 8119.1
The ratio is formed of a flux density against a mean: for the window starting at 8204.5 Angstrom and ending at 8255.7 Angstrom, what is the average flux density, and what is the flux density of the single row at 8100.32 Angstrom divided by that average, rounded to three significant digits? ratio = 0.963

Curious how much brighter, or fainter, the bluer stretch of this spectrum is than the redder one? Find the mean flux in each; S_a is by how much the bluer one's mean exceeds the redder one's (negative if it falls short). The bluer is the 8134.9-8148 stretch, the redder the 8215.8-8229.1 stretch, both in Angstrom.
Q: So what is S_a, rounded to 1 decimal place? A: -0.6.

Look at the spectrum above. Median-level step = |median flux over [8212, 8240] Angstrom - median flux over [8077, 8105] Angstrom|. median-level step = 0.19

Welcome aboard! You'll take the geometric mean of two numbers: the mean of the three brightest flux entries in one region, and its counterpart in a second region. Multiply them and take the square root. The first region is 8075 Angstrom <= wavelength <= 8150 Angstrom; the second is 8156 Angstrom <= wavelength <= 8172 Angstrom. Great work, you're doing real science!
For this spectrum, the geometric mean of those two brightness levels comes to 7.86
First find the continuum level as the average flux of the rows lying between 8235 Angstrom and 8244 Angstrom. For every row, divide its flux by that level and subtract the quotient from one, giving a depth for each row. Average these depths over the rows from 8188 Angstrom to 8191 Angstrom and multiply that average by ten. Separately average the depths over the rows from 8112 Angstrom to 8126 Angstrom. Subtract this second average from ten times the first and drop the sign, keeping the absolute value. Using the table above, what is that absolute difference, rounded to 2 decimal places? 0.42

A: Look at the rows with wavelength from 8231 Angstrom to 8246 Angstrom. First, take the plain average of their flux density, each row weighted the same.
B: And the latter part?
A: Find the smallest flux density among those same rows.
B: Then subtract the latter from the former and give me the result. 0.42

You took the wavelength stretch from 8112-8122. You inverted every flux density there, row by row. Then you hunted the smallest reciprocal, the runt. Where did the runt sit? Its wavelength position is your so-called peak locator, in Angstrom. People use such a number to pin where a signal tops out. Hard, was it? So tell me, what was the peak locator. 8120.86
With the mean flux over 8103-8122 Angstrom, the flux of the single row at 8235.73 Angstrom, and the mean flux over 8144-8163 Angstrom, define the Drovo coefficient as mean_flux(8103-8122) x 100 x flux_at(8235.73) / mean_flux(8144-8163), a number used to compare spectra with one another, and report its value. 732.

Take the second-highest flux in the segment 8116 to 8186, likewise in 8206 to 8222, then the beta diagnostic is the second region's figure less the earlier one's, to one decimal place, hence -0.3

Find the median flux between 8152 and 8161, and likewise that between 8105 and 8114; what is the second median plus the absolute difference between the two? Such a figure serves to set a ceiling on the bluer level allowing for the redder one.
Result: 7.21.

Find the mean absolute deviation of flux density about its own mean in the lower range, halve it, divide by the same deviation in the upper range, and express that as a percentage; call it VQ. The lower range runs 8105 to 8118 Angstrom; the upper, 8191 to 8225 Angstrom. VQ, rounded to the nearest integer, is 30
